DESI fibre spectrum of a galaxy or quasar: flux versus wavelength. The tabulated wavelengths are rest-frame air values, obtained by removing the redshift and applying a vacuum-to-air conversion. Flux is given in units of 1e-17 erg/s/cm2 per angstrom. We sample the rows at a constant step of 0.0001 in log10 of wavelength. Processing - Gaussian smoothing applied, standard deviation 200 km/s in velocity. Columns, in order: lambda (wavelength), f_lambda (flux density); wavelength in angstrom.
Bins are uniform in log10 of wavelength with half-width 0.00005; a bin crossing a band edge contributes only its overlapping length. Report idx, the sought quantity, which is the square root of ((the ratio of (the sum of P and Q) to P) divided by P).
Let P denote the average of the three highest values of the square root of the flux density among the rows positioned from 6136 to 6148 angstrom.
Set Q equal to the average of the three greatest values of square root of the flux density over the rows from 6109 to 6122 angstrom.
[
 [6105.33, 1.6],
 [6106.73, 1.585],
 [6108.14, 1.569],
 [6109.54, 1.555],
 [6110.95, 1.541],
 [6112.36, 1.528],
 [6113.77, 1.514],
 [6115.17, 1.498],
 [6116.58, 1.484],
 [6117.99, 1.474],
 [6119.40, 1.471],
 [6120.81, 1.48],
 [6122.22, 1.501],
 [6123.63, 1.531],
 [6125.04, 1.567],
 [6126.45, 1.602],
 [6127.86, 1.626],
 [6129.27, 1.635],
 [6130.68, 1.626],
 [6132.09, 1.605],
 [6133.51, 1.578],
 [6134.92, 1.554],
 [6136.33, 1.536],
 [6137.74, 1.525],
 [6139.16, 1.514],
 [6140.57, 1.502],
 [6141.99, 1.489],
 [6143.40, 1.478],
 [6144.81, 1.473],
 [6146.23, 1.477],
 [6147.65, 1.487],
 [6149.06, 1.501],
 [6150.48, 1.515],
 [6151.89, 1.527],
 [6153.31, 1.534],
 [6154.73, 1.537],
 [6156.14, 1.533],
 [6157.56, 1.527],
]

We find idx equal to 1.27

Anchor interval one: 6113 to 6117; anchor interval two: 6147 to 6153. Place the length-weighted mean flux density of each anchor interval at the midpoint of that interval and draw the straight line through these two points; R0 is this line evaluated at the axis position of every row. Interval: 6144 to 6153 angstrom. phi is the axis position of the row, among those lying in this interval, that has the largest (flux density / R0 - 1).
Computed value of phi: 6151.89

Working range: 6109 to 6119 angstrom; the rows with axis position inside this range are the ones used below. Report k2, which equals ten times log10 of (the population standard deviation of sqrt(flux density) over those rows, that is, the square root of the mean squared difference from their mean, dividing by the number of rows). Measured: -19.5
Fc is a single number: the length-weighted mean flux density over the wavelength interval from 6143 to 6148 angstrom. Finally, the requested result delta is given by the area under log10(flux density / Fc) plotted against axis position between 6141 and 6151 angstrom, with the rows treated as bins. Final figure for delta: 0.03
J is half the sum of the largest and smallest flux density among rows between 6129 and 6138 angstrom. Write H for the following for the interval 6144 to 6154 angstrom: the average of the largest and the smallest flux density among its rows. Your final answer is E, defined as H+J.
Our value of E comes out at 3.08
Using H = 1.50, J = 1.58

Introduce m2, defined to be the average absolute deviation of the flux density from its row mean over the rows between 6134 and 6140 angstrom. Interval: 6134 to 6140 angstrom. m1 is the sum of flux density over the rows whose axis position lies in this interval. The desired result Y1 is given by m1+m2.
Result 6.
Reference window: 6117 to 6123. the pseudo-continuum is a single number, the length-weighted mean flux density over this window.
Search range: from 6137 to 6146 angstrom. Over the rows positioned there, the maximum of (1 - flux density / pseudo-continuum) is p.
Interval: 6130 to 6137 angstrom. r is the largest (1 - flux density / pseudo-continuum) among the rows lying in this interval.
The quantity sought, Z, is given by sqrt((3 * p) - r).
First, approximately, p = 0.0056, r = -0.037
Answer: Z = 0.23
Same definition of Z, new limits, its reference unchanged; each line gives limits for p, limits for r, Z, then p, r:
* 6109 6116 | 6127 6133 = 0.22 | -0.0113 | -0.084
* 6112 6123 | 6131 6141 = 0.19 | 0.0069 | -0.014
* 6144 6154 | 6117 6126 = 0.10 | 0.0056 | 0.007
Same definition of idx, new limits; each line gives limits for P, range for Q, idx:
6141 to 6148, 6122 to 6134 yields 1.30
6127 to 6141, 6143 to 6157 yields 1.24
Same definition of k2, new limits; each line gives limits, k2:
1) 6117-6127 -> -17.2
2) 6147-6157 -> -21.4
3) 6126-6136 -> -19.7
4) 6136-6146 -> -20.5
